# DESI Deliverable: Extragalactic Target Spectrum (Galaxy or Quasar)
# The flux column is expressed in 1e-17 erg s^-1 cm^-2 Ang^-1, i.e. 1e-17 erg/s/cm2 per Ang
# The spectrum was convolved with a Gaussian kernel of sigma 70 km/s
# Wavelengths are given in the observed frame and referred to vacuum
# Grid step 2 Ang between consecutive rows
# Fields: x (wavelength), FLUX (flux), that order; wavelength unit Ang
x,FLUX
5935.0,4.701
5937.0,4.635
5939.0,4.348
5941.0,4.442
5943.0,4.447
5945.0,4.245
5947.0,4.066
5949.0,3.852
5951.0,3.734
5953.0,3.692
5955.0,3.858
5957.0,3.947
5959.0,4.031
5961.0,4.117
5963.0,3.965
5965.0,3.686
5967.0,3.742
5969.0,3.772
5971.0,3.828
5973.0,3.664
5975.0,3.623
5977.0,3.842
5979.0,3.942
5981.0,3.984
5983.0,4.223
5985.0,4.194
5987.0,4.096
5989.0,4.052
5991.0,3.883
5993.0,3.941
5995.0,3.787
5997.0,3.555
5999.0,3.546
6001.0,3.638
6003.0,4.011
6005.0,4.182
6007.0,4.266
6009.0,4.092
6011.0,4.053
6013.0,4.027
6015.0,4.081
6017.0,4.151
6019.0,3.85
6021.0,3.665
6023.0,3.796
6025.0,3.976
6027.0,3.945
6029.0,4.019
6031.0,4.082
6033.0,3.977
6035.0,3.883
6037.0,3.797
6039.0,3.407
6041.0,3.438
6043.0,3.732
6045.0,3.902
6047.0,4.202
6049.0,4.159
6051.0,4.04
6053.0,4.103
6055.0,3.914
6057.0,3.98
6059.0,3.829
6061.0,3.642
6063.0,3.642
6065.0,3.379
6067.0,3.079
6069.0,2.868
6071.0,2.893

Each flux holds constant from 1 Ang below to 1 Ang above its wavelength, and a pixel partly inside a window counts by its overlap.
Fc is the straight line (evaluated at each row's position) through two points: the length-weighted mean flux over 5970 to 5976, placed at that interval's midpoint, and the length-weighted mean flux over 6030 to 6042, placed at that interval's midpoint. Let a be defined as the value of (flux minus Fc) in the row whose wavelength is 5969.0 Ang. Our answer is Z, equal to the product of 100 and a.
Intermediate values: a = 0.07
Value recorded 7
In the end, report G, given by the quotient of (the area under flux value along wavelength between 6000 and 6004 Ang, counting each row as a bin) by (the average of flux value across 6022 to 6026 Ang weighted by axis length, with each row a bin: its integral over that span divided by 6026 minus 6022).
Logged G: 3.94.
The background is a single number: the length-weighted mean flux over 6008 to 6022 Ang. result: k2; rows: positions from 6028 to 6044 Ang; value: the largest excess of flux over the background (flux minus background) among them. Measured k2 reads 0.094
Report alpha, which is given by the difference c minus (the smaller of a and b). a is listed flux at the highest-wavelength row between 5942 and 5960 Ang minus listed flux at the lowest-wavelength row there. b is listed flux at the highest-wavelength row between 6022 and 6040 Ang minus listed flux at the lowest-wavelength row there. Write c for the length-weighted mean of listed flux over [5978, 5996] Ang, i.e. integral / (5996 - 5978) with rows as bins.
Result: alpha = 4.43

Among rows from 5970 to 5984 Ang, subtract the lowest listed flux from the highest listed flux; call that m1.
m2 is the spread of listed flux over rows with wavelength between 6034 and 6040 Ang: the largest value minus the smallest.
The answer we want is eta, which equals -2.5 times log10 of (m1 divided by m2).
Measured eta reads -0.25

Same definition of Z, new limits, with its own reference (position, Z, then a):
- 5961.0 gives 42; 0.42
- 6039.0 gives -36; -0.36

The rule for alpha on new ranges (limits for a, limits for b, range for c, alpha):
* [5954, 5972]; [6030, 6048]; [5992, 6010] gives 3.92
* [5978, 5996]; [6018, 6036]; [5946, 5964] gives 4.07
